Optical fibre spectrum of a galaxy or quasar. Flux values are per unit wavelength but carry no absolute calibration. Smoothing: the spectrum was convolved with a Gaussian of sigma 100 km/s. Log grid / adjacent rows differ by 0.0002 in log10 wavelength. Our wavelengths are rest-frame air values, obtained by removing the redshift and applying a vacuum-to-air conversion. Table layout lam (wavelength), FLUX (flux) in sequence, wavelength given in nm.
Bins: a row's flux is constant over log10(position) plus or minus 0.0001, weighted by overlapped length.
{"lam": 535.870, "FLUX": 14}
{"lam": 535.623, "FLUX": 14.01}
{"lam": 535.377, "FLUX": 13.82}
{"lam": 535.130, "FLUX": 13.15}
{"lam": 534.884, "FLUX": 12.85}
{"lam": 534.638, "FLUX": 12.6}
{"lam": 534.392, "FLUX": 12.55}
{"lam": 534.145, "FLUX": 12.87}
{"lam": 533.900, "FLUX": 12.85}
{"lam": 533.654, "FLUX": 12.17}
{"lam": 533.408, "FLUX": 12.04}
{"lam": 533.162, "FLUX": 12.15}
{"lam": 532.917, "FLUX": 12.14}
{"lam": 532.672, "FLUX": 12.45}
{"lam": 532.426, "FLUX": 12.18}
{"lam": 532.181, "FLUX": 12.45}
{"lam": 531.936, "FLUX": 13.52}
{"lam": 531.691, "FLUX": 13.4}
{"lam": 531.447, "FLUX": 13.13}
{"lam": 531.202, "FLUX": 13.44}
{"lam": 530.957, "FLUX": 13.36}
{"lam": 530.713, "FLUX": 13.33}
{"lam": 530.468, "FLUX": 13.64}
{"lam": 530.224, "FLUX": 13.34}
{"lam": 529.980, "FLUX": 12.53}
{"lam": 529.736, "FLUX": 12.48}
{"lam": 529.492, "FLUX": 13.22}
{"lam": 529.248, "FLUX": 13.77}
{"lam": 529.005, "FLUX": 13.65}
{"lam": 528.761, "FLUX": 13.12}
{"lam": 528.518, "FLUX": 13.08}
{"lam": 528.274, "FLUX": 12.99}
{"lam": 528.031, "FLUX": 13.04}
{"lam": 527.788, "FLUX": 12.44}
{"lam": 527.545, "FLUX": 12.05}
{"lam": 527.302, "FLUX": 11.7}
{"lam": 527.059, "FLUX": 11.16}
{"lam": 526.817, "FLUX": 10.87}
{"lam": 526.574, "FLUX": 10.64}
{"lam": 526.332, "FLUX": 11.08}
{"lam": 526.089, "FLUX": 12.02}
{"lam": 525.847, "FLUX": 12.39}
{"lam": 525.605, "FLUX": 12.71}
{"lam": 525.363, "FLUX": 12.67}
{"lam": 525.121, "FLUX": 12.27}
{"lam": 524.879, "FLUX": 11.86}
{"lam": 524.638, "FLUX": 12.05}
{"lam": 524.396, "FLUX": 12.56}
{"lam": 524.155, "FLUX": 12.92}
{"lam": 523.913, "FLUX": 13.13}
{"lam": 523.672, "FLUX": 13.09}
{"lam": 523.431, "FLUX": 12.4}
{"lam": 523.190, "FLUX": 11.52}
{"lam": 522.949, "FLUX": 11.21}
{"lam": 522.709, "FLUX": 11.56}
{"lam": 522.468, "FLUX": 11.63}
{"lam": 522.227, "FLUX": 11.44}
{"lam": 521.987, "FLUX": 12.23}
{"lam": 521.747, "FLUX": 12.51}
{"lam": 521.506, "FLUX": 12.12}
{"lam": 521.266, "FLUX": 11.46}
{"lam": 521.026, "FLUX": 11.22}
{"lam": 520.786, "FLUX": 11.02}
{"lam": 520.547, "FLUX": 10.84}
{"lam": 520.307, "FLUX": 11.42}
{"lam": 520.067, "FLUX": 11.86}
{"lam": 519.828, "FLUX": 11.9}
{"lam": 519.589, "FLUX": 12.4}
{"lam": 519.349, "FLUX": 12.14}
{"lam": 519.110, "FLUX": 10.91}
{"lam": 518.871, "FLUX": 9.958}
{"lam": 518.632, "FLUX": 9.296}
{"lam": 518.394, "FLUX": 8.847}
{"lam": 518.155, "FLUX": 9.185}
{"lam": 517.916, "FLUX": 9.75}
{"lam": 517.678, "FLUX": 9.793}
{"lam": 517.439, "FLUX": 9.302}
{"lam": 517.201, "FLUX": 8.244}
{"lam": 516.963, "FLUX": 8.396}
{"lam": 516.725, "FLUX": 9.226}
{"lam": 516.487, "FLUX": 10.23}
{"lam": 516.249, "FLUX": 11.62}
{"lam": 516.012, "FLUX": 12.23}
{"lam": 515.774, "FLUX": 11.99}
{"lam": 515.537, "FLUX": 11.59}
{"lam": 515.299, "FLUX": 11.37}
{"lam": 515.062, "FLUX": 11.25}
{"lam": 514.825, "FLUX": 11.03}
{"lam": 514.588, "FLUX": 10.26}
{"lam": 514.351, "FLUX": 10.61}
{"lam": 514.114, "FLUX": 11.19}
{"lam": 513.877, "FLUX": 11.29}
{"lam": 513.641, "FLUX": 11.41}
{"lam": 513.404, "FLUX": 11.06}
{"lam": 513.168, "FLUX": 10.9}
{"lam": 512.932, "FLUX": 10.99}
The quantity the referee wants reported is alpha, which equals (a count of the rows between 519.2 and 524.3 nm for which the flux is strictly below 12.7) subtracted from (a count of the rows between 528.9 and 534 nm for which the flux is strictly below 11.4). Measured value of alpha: -18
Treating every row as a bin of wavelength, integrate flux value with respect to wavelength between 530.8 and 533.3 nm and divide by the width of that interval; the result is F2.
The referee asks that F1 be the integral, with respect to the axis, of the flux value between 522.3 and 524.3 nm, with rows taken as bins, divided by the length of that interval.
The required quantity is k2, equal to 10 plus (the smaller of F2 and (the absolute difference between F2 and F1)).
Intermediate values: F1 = 12.2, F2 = 12.8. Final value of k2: 10.7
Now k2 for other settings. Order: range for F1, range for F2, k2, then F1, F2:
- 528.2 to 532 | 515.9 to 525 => 12.1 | 13.2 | 11.1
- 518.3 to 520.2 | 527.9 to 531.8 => 12.3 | 10.9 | 13.2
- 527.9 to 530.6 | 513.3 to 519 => 12.8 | 13.2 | 10.4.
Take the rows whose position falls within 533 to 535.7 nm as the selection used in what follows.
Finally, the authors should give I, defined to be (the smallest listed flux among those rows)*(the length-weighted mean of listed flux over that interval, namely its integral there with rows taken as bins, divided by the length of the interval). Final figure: 154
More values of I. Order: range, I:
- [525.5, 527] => 123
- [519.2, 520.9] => 126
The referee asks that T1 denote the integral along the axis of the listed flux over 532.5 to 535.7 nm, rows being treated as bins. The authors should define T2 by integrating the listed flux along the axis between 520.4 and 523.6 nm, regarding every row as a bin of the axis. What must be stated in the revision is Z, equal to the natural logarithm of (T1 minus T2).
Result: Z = 1.2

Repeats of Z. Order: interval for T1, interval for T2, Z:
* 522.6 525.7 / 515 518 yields 1.9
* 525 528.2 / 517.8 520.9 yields 1.6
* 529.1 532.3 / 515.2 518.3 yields 2.4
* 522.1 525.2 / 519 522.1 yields 0.3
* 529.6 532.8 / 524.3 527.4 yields 1.6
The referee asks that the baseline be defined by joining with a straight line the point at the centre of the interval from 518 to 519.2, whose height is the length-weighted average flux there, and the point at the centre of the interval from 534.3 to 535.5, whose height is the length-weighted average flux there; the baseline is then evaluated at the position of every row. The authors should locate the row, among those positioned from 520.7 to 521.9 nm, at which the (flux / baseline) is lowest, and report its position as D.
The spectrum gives 520.786 nm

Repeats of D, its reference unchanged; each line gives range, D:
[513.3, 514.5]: 514.351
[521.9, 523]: 522.949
